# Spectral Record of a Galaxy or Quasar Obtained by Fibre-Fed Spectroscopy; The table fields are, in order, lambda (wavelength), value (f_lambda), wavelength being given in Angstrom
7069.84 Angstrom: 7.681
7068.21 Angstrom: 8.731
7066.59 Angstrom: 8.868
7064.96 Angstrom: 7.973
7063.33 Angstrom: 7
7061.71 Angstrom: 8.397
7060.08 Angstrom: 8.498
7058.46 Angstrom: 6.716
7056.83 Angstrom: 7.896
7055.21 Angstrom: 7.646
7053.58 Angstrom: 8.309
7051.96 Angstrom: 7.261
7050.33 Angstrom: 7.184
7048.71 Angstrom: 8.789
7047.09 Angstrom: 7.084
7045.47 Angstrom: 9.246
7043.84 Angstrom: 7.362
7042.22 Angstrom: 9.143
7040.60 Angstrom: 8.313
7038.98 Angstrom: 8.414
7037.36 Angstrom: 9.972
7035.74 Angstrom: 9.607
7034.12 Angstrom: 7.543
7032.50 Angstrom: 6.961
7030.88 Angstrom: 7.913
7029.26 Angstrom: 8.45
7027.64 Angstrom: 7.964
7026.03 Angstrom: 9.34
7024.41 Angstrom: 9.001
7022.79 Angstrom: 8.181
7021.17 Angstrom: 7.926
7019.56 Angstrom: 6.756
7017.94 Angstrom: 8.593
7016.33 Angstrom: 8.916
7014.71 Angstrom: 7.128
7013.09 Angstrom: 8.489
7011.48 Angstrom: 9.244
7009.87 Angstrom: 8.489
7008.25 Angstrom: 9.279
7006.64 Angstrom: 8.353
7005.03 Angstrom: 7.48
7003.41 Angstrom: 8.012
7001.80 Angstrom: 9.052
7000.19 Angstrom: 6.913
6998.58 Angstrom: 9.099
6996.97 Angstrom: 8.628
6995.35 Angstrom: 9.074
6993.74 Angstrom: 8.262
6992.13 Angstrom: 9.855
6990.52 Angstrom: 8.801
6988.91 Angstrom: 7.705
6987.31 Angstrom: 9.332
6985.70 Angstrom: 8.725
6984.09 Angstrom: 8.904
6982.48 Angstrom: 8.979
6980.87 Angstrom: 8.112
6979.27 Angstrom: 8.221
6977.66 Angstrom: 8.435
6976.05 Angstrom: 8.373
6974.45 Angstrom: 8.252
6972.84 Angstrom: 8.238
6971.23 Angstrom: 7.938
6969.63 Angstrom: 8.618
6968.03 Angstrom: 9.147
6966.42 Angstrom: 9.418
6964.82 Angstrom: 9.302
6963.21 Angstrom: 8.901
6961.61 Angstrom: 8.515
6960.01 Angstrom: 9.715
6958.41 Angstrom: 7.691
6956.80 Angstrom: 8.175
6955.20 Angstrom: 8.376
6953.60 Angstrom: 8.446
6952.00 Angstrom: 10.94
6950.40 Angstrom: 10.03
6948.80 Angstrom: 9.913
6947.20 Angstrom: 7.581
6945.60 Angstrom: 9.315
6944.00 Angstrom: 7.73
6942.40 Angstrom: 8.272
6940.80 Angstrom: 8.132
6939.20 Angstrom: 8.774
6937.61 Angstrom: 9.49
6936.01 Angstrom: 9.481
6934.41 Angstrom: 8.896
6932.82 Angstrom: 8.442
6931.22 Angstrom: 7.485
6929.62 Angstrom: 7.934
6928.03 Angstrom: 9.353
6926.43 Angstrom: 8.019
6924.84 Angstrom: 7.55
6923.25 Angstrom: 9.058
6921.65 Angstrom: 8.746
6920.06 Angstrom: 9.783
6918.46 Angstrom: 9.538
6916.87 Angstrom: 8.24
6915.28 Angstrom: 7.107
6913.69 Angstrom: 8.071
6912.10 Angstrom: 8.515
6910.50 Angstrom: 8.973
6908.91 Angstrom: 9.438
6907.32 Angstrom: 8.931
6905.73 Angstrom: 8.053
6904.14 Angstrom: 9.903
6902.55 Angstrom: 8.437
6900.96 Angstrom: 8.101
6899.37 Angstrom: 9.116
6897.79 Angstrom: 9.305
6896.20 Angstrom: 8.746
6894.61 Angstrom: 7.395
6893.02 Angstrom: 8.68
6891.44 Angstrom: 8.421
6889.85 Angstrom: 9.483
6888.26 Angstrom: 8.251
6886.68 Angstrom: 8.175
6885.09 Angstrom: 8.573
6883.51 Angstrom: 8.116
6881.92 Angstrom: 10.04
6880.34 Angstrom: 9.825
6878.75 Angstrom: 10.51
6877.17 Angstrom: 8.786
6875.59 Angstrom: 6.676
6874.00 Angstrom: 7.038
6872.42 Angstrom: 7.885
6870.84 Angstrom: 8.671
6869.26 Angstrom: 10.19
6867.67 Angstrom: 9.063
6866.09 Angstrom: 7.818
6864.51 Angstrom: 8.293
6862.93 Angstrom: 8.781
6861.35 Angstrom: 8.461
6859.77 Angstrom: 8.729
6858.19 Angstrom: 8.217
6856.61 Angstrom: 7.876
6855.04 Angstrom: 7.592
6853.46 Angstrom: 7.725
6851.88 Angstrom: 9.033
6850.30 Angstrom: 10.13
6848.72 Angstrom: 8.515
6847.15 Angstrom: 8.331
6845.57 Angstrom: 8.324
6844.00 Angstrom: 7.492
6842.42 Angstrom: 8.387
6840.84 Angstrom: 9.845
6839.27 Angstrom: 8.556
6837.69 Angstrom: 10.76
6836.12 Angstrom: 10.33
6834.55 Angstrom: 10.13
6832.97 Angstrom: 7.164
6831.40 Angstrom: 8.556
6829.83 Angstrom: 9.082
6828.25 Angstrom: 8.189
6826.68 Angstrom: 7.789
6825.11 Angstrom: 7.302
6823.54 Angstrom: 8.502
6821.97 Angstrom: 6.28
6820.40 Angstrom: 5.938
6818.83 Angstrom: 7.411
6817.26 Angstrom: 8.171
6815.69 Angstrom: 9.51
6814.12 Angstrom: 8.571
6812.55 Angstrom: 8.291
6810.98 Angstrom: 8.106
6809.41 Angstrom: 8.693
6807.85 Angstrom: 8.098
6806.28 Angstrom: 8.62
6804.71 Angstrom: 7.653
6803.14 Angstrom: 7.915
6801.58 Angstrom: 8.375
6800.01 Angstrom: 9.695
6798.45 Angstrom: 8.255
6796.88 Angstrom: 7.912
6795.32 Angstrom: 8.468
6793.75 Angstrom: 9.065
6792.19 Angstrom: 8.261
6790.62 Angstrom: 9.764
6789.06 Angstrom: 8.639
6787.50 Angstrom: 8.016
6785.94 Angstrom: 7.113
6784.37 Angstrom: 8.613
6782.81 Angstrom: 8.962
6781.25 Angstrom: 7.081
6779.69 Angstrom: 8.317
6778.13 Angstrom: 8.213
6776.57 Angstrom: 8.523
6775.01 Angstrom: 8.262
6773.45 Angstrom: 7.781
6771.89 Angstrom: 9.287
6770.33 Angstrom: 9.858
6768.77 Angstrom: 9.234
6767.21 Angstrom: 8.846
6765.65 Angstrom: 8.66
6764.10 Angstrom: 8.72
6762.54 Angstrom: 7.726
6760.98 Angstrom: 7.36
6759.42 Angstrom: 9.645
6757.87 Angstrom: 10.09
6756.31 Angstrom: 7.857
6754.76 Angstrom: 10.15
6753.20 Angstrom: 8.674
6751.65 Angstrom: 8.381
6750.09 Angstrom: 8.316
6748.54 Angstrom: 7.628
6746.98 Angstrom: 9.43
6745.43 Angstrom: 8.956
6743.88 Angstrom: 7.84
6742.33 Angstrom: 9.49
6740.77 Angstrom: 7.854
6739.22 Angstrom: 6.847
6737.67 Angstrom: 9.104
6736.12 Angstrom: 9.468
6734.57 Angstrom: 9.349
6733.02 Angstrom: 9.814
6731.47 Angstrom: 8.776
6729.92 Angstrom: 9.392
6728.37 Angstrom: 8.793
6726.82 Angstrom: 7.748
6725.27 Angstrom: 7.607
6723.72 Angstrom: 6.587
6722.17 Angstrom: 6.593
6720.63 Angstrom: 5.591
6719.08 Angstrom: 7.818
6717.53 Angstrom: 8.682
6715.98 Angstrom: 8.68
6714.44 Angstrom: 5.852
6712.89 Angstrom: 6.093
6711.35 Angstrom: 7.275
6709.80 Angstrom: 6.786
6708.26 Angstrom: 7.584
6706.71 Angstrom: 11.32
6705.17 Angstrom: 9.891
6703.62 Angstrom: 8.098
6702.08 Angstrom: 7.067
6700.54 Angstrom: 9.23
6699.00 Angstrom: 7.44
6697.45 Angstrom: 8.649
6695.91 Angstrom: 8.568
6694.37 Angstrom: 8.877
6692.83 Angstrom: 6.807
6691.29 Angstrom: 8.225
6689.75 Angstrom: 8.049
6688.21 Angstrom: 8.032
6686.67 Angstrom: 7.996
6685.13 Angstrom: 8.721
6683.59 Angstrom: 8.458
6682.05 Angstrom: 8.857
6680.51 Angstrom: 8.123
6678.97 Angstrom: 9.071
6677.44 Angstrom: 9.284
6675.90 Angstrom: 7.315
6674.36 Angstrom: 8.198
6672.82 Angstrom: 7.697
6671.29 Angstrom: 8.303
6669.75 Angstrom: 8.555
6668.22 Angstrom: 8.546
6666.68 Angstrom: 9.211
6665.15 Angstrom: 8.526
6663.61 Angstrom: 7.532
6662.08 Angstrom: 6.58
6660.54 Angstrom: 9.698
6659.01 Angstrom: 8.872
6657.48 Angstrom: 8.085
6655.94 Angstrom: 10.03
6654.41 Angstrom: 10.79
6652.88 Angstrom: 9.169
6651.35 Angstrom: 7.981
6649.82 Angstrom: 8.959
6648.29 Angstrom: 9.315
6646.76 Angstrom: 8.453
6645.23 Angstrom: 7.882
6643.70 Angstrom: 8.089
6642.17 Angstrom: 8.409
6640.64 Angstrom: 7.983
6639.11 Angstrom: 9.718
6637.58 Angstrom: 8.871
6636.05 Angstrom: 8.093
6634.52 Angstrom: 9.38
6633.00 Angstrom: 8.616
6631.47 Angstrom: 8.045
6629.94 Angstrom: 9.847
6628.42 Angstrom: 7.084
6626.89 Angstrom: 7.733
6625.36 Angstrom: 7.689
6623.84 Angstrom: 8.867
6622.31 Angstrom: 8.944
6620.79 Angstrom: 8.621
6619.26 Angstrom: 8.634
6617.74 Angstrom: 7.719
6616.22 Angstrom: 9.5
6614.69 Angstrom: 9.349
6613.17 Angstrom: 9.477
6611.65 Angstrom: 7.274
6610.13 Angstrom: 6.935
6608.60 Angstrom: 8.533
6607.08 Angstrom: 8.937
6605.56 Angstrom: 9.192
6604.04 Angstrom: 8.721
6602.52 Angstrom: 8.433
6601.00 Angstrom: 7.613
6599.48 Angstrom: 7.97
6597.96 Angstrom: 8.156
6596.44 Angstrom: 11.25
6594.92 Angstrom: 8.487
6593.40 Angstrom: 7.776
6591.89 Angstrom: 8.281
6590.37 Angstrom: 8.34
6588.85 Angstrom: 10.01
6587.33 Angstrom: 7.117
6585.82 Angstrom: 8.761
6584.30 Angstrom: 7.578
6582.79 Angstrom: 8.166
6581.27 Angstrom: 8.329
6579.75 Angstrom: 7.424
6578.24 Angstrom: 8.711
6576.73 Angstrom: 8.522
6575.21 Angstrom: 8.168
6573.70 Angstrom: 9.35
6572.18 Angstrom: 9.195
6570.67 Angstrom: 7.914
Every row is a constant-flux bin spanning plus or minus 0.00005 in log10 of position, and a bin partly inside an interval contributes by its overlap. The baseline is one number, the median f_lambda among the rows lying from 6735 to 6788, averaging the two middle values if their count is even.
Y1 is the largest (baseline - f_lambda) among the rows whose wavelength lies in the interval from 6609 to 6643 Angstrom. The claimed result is 1.63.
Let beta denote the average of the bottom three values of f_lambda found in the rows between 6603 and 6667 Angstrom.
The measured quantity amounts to 6.87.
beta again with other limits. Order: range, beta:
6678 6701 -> 7.41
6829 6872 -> 7.42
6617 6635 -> 7.50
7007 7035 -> 6.95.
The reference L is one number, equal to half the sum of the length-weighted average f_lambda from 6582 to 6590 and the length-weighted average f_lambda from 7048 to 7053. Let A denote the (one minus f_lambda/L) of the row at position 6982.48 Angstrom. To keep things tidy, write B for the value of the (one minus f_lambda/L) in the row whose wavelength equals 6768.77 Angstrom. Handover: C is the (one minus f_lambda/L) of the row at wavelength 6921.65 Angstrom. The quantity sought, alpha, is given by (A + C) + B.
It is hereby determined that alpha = -0.35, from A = -0.12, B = -0.15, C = -0.09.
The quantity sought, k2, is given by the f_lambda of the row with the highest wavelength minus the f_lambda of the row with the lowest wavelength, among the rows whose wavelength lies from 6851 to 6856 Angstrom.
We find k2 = -1.4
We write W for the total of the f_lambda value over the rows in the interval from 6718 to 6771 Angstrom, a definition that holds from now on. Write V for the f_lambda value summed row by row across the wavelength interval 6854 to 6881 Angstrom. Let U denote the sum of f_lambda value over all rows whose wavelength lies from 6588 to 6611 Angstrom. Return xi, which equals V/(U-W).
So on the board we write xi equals -0.9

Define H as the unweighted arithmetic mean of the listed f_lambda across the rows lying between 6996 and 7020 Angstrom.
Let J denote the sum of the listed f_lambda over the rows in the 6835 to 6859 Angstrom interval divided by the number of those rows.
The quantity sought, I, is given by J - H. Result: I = 0.4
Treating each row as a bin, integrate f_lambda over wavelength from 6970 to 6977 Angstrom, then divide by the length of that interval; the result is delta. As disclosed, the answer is 8.2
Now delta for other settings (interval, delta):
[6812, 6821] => 8.0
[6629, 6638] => 8.8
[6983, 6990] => 8.7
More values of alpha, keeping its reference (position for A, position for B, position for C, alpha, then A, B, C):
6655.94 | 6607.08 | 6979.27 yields -0.38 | -0.25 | -0.11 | -0.02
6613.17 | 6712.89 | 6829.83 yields -0.07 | -0.18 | 0.24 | -0.13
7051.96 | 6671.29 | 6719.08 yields 0.09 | 0.10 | -0.03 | 0.03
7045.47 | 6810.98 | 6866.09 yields -0.13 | -0.15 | -0.01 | 0.03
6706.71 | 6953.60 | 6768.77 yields -0.61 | -0.41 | -0.05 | -0.15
